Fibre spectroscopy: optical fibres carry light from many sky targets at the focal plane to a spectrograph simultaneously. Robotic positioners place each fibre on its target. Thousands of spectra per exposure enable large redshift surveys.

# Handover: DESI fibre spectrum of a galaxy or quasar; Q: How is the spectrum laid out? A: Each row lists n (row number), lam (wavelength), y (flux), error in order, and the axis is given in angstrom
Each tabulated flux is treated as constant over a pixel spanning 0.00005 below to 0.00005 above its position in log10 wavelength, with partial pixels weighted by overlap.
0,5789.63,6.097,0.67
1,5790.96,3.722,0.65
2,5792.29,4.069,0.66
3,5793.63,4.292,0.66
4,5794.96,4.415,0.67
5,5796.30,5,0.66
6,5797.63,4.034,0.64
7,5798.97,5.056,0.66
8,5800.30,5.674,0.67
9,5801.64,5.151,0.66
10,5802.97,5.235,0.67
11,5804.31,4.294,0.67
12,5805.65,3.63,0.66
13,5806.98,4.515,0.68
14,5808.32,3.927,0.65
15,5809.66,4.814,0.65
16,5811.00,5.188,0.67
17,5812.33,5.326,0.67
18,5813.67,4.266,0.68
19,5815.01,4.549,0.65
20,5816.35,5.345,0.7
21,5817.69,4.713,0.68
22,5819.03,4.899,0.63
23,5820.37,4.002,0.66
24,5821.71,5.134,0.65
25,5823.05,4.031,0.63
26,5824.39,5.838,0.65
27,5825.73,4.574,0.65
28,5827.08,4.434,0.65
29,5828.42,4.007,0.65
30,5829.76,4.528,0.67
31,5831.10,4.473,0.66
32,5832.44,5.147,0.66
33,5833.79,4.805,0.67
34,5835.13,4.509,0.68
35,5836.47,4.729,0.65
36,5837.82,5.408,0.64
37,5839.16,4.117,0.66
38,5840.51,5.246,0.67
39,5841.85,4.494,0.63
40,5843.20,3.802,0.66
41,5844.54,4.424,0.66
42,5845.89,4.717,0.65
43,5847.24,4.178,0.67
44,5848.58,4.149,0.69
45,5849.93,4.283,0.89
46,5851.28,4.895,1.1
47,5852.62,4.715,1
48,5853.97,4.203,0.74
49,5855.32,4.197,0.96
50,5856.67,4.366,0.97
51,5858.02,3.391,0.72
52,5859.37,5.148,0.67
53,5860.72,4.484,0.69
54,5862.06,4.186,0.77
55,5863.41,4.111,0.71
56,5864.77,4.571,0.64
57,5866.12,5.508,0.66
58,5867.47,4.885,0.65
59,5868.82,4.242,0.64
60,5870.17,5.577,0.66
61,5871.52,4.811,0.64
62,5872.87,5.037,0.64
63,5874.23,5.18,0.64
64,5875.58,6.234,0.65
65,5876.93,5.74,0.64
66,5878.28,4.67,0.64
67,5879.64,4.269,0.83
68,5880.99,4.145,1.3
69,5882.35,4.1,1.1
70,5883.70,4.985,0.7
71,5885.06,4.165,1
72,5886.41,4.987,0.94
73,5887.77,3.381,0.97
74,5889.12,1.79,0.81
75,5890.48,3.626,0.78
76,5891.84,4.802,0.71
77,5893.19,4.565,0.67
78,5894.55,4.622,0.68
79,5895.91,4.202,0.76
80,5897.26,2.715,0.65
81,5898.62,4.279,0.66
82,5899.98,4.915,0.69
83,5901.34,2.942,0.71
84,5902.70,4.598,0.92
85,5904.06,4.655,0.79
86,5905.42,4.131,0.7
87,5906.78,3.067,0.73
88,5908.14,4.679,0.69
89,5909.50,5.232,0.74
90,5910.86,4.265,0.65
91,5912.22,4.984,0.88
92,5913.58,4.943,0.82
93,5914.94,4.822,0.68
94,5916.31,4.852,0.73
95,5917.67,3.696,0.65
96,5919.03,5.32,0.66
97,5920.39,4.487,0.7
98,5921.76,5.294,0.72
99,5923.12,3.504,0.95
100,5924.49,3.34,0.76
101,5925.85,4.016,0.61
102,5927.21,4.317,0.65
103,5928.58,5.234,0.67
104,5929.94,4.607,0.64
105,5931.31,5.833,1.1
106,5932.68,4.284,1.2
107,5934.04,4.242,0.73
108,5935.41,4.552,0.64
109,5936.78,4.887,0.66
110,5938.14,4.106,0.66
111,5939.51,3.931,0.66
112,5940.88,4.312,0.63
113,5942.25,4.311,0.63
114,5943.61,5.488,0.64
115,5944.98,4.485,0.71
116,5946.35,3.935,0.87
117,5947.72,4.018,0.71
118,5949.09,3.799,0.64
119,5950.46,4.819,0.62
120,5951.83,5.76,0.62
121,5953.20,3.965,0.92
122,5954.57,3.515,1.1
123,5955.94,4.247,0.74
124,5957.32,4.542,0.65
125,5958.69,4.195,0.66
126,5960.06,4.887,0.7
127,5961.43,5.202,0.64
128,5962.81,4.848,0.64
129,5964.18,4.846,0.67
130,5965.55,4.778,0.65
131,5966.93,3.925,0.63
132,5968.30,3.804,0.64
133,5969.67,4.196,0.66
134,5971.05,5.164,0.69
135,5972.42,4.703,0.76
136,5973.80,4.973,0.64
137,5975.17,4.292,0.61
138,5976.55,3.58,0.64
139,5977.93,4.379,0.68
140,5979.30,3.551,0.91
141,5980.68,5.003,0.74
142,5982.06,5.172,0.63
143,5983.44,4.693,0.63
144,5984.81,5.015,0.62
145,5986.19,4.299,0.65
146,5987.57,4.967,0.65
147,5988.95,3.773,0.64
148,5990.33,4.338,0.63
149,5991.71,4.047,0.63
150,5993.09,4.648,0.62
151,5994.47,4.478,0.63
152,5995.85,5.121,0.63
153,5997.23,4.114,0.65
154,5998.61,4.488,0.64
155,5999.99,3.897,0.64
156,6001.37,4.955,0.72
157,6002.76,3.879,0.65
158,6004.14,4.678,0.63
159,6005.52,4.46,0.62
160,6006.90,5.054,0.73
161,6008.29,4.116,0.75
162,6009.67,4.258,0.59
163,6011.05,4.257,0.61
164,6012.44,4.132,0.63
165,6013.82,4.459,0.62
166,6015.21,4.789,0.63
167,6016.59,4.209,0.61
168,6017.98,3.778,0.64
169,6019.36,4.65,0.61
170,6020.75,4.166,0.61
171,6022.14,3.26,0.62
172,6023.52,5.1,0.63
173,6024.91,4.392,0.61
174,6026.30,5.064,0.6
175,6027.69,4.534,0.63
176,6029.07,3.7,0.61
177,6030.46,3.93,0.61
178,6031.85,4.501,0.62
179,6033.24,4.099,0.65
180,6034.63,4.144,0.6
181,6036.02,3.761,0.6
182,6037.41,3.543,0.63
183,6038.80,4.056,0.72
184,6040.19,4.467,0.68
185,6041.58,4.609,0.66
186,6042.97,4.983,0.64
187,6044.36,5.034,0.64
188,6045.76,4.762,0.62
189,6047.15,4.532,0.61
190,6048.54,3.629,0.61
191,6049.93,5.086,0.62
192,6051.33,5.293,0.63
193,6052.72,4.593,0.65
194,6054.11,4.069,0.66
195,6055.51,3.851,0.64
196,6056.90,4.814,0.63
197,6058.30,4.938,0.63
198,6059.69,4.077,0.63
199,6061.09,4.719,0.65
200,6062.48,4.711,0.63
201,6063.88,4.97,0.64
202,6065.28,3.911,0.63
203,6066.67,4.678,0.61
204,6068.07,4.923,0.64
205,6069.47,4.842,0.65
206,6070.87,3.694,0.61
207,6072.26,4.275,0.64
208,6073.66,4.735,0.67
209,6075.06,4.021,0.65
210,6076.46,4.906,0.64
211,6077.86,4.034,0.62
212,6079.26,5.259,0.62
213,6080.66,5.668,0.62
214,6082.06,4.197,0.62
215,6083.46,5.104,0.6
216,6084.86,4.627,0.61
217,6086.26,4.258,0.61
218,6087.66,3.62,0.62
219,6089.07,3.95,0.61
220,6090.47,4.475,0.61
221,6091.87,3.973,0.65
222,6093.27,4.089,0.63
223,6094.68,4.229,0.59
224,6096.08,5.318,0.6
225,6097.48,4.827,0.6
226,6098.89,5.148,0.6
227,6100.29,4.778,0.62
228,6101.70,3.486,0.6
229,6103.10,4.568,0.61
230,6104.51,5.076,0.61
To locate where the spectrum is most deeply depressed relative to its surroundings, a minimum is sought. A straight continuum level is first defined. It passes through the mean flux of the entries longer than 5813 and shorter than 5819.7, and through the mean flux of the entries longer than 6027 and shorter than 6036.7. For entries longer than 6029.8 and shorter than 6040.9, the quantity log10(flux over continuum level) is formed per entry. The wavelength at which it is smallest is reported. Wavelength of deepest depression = 6037.41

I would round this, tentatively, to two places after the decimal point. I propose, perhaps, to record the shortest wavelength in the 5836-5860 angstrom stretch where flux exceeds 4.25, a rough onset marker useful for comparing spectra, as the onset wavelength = 5836.47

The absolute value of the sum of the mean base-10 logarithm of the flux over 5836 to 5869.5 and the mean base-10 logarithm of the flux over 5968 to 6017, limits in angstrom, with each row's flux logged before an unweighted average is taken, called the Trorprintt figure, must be 1.296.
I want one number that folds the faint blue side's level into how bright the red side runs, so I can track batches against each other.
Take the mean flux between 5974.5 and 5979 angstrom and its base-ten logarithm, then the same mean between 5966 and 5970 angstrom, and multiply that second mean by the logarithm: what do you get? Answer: 2.43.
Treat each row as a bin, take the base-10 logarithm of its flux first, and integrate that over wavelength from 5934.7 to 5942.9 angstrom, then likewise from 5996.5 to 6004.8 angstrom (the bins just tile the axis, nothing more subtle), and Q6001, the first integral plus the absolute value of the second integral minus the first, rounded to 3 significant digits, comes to 5.27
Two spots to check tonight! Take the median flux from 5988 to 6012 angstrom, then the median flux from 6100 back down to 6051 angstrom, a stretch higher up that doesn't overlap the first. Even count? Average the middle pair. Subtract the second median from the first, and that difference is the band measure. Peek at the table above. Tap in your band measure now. -0.29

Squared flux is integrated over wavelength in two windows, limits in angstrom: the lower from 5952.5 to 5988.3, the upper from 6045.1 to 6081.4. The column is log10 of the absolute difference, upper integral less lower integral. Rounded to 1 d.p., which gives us 1.6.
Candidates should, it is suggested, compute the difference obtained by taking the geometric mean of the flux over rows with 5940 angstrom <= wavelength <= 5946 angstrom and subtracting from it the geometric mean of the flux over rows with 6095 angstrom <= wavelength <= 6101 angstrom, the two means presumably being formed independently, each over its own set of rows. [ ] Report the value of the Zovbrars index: -0.39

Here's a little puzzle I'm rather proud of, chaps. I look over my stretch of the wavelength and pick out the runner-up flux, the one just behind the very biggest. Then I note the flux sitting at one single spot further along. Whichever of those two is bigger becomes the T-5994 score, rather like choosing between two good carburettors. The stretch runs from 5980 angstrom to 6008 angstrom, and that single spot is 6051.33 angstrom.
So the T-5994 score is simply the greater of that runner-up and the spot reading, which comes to 5.29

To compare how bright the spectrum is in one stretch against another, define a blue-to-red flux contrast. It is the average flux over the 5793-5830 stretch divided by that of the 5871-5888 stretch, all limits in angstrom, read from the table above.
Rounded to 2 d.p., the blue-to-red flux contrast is 0.98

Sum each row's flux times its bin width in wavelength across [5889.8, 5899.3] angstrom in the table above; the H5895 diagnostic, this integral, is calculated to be 39.1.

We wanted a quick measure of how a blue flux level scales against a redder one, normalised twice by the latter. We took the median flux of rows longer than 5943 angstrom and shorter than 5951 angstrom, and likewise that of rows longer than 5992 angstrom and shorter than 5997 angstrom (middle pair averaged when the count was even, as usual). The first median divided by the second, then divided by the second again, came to 0.197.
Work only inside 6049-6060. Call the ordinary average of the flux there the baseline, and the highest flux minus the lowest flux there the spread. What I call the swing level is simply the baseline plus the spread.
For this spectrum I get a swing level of 6.03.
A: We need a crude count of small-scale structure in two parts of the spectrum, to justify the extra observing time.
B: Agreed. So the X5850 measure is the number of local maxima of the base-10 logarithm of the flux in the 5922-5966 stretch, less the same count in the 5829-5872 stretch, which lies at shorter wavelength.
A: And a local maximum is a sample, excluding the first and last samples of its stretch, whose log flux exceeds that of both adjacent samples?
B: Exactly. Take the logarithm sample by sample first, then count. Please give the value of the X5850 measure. 0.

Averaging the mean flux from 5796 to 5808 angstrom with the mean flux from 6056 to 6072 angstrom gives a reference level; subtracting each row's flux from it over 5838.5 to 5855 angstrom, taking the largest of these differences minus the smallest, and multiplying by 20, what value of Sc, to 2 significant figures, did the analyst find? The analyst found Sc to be 29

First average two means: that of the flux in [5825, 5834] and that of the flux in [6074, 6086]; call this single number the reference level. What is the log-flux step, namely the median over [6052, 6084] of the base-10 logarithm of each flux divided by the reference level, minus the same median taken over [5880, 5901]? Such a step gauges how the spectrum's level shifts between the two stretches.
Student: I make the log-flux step 0.050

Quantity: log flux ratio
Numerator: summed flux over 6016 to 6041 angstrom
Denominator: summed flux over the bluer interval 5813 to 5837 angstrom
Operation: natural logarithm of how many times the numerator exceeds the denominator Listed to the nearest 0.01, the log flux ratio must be -0.11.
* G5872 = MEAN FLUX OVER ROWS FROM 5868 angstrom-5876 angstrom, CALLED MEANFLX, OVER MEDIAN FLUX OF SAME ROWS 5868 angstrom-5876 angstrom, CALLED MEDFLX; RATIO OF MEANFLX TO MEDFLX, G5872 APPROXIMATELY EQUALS 1.01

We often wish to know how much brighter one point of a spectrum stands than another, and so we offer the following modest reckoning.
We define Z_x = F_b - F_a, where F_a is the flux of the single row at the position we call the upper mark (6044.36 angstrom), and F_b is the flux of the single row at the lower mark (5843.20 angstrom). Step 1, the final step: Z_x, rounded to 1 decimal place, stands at -1.2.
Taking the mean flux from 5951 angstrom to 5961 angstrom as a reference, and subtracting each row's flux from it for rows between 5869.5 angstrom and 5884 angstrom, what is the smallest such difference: -1.8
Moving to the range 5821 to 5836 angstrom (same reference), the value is -1.4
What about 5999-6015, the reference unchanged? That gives -0.6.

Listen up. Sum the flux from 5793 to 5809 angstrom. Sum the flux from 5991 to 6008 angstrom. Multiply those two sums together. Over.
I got 2972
